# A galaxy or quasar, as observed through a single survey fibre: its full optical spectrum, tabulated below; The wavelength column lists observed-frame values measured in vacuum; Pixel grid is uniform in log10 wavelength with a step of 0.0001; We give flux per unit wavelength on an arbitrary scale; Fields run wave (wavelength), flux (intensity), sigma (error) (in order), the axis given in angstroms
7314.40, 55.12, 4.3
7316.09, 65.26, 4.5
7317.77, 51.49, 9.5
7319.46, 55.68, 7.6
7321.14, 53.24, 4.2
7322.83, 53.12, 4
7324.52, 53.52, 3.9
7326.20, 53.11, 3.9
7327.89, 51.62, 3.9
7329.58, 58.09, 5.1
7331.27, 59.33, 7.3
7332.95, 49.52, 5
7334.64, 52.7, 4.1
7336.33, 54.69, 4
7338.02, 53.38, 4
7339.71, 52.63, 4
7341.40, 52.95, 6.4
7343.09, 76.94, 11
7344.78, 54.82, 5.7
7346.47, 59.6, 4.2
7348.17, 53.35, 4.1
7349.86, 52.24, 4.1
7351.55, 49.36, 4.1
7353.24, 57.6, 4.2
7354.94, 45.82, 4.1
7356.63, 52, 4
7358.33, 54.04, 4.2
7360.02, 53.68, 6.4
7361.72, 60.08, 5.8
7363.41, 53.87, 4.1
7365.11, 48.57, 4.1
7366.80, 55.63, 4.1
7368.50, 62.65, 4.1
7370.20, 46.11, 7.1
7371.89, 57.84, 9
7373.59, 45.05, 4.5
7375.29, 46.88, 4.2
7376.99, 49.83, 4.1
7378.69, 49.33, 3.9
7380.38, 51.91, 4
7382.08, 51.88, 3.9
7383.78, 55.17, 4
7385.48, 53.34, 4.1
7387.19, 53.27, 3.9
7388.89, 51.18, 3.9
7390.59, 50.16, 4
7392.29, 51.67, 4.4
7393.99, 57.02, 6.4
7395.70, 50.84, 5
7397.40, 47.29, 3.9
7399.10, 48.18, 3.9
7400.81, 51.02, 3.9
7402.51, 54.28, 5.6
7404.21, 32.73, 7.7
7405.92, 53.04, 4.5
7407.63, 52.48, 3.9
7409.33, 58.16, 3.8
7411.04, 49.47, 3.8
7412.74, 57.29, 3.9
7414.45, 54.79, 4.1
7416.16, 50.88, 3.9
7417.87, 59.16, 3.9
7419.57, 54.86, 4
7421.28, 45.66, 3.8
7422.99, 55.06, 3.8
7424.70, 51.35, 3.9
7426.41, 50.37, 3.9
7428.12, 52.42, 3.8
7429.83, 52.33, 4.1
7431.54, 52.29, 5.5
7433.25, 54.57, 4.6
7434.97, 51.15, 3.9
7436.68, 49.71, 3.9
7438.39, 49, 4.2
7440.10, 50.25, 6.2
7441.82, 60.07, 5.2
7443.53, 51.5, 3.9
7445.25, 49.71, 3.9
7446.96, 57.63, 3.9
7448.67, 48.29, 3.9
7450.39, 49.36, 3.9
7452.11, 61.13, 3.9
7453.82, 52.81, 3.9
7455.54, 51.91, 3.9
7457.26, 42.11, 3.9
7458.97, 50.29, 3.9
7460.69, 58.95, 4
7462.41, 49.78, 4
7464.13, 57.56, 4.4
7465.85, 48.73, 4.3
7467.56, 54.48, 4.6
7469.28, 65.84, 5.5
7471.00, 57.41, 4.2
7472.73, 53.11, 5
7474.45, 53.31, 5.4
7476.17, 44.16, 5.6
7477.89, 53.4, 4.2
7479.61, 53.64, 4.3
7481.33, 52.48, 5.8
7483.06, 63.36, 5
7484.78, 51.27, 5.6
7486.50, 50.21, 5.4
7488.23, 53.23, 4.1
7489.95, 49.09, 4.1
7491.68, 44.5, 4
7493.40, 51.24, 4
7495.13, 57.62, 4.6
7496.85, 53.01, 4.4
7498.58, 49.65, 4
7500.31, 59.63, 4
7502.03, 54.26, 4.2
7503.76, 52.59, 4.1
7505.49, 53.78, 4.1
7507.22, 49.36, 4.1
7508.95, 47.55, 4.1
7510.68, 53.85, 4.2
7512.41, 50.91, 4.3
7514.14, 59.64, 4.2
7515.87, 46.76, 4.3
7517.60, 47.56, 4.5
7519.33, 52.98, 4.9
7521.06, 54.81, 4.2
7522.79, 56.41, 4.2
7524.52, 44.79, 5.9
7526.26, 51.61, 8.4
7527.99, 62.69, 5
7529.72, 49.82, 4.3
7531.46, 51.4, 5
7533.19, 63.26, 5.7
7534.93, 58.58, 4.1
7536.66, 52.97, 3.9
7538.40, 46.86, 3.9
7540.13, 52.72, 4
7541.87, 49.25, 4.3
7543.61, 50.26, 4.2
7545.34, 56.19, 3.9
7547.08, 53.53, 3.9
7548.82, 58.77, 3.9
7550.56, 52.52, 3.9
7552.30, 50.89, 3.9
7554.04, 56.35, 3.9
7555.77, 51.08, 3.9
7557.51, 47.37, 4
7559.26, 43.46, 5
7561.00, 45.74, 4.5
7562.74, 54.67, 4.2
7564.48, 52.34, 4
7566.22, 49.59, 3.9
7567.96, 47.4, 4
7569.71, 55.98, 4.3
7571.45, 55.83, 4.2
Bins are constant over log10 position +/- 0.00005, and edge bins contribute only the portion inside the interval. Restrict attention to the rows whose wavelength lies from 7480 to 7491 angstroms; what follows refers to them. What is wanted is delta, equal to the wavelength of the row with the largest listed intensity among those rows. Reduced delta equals 7483.06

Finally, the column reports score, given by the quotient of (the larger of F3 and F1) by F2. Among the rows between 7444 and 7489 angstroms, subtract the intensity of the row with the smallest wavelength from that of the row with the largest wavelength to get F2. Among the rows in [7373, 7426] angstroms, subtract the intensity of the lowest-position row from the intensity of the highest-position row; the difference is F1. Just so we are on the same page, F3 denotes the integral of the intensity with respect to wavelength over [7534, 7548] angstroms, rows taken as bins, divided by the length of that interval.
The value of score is 15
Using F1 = 6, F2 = 3.5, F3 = 52.6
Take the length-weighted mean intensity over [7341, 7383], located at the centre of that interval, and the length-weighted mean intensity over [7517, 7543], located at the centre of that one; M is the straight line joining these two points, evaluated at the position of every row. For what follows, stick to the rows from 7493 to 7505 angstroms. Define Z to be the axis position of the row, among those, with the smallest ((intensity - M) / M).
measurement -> 7498.58 angstroms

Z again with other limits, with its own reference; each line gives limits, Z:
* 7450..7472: 7457.26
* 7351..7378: 7373.59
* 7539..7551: 7541.87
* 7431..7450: 7448.67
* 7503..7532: 7524.52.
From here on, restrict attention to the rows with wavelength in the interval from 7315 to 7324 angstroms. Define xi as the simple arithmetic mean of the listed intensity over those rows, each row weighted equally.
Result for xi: 55.8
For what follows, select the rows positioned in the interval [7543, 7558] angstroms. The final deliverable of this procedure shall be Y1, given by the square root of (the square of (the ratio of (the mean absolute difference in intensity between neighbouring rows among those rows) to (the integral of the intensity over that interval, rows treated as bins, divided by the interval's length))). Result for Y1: 0.085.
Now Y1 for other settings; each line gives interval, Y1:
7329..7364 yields 0.110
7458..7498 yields 0.118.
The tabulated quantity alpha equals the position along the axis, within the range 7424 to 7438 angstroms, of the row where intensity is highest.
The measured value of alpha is 7433.25 angstroms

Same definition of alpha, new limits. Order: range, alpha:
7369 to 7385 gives 7371.89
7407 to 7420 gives 7417.87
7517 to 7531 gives 7527.99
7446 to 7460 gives 7452.11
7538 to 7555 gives 7548.82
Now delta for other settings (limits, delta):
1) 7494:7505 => 7500.31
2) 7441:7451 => 7441.82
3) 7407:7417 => 7409.33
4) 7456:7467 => 7460.69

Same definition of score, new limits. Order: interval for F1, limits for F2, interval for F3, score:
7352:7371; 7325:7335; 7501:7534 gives -129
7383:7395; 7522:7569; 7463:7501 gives -6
